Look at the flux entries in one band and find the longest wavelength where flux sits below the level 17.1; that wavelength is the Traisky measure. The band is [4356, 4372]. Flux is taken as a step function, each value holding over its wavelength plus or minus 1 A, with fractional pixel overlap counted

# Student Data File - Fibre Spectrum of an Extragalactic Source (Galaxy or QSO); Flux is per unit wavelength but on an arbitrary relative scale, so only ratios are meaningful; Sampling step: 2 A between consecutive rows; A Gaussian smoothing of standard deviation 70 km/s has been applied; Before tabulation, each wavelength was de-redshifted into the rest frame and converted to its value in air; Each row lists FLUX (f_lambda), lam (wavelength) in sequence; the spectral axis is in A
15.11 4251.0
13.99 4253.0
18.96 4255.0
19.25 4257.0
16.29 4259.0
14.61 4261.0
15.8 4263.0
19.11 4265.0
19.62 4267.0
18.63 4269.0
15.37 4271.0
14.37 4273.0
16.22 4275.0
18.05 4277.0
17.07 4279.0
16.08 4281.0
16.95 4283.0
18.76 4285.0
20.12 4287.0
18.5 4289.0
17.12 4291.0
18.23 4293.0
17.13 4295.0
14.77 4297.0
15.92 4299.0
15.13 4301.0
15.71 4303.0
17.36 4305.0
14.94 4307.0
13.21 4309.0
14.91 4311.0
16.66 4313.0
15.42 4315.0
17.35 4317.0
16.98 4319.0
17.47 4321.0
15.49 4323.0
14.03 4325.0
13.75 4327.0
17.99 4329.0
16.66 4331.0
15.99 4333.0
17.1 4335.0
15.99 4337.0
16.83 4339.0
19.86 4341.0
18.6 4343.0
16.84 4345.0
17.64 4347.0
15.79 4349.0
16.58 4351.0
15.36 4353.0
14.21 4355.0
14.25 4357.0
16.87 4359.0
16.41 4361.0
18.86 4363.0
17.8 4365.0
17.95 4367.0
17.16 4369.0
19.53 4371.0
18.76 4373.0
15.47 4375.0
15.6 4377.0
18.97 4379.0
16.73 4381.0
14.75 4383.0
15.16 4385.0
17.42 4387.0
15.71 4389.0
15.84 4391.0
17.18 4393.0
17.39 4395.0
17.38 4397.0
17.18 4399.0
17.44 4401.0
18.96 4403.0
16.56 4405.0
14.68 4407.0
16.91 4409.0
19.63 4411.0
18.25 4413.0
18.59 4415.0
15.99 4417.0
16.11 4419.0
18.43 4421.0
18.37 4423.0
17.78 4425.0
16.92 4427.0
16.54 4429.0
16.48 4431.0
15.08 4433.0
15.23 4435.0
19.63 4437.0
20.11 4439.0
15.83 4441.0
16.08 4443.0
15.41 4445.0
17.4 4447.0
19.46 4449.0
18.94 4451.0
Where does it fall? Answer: 4361.0 A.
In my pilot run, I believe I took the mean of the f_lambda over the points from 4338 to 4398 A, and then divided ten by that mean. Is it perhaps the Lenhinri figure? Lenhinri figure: 0.592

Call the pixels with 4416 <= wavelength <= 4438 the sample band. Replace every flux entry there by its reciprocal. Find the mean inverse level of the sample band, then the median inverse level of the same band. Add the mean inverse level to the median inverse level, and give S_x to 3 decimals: 0.120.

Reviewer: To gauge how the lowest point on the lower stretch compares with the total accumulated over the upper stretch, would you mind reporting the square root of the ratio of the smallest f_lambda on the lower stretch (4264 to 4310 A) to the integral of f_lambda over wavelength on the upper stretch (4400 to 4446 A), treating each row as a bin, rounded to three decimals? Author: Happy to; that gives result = 0.129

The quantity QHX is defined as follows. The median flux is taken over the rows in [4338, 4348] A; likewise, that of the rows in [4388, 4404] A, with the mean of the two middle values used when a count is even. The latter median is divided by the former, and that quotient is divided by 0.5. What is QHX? 1.96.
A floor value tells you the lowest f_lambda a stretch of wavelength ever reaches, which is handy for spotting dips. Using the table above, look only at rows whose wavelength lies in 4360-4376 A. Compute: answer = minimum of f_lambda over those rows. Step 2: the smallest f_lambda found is 15.47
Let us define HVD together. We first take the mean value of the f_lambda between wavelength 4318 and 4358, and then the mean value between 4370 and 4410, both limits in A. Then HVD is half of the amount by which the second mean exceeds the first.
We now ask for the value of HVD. 0.26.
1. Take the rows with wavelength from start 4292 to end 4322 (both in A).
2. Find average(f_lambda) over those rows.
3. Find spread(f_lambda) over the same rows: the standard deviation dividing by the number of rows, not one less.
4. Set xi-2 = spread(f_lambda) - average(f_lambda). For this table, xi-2 -14.76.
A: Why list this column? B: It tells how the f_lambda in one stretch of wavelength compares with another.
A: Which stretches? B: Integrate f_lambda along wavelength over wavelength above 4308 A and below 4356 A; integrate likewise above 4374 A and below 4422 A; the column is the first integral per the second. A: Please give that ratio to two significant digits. 0.96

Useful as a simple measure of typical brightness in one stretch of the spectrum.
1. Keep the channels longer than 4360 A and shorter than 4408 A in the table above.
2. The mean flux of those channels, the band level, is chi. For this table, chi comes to 17.04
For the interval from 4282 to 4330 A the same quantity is 16.41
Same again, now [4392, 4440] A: 17.37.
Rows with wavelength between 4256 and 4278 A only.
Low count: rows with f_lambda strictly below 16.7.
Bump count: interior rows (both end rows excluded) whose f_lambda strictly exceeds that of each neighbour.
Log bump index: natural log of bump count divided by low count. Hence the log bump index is -1.8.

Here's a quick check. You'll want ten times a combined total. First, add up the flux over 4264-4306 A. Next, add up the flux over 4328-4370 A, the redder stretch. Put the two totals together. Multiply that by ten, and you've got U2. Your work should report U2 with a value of 7150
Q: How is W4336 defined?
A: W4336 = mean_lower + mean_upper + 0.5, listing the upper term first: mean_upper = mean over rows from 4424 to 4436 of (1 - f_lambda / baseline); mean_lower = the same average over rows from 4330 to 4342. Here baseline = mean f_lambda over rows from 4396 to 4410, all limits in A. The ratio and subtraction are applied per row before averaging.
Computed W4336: 0.54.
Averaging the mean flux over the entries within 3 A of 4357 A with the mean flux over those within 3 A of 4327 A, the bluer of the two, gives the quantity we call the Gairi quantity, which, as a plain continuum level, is 15.2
